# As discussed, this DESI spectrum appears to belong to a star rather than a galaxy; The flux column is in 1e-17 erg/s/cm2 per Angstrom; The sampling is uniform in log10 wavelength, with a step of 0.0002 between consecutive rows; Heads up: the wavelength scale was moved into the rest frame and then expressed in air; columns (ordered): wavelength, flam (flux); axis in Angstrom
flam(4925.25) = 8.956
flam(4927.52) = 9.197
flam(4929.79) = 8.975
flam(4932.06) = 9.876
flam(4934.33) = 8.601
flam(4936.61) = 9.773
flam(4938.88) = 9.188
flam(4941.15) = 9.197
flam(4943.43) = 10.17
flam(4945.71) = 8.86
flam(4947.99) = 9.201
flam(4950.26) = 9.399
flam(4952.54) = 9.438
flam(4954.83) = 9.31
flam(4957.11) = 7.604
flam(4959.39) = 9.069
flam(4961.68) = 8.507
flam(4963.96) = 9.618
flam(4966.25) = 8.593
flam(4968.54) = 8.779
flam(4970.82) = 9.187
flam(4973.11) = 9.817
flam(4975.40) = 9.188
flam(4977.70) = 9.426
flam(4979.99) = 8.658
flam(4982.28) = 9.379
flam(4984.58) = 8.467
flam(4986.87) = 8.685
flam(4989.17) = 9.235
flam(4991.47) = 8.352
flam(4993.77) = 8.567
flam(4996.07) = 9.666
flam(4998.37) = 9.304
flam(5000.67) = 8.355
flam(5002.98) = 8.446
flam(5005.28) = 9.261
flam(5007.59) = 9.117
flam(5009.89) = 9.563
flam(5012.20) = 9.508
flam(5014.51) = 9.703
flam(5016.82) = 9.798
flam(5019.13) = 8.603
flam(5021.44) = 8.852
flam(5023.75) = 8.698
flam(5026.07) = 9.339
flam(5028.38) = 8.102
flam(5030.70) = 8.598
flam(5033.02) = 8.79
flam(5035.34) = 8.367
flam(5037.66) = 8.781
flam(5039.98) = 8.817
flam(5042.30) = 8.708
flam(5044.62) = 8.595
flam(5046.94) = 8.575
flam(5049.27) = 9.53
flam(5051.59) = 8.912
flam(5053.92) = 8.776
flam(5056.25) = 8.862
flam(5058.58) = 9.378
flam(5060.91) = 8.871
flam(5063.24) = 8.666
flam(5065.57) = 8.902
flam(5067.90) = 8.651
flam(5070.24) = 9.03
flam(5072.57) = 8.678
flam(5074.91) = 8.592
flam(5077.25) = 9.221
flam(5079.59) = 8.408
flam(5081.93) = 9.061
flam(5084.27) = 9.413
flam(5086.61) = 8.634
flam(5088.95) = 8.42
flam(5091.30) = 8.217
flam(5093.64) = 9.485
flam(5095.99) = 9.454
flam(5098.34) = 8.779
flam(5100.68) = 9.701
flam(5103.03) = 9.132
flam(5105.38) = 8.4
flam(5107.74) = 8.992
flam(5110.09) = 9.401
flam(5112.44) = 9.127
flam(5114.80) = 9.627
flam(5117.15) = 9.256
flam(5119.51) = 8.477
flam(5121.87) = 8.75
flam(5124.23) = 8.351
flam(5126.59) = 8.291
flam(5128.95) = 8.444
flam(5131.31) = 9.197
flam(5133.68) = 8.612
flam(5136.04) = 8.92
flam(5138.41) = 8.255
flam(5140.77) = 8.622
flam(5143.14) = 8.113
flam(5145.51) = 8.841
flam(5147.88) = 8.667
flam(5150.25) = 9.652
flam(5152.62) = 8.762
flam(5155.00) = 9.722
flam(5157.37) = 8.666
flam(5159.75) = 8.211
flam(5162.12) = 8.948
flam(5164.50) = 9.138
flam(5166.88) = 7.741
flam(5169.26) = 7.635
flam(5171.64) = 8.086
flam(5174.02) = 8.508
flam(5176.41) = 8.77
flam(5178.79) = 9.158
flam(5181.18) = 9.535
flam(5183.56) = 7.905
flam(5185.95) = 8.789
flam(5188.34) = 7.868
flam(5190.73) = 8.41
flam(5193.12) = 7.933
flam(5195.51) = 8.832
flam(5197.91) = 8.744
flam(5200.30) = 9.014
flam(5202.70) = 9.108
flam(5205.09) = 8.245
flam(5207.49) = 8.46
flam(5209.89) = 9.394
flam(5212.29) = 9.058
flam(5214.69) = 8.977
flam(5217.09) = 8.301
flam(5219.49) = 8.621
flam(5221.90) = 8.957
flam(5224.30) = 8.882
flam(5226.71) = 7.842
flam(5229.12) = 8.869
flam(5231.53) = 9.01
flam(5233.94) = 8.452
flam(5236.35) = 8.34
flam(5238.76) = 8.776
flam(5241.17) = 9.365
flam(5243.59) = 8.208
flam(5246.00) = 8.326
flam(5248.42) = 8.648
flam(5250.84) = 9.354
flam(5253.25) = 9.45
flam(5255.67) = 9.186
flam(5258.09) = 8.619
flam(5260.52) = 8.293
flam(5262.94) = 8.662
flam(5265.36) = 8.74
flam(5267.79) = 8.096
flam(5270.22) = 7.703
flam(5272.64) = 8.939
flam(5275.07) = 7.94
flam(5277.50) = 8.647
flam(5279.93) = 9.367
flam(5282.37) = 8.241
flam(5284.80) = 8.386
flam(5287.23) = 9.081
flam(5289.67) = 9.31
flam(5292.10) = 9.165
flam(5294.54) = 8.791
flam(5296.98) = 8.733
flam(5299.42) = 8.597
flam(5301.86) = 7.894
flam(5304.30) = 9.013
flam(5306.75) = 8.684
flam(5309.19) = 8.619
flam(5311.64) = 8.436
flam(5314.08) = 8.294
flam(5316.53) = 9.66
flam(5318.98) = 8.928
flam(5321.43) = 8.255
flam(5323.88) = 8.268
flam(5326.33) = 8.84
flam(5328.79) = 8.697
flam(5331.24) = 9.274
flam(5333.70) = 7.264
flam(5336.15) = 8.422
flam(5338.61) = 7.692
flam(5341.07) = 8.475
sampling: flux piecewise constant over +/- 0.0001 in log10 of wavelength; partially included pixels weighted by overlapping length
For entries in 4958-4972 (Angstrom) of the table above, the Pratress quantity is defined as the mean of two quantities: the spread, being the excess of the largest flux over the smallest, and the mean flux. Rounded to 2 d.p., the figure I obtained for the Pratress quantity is 5.03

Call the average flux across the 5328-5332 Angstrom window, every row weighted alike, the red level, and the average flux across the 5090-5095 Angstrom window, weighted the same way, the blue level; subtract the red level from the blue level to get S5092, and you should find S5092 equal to -0.1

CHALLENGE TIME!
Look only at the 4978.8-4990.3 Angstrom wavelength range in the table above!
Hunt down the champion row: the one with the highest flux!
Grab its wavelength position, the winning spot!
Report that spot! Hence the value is 4982.28 Angstrom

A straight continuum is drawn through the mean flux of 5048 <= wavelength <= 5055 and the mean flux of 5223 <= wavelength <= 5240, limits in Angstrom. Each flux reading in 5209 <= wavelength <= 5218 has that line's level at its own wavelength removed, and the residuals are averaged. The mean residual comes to 0.29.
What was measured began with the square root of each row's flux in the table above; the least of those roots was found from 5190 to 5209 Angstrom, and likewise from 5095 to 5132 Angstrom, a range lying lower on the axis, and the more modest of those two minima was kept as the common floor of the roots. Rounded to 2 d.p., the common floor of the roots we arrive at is 2.82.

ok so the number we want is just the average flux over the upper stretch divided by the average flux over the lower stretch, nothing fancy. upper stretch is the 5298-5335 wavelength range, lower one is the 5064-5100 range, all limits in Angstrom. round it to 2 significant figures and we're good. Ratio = 0.97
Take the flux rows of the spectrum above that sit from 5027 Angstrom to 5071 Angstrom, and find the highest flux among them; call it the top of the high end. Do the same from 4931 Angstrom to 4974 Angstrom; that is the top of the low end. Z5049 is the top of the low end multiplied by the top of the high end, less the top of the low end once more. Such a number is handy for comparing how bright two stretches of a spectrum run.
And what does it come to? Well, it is 87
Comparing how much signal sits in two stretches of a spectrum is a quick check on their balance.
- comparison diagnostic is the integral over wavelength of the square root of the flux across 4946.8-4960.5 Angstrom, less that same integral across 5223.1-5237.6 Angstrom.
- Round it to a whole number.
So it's -1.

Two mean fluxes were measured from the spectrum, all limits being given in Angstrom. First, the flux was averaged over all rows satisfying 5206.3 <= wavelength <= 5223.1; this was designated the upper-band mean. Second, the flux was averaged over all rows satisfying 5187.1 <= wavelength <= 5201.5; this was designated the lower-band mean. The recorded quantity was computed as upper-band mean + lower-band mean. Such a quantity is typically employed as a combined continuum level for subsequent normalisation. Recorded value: 17.3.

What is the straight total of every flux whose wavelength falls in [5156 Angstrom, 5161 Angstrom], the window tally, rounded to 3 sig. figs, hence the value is 16.9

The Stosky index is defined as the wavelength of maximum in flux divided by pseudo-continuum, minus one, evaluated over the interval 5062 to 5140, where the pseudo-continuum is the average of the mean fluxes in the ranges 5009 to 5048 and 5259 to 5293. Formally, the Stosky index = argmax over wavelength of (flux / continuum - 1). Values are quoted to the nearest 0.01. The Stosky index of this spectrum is 5100.68 Angstrom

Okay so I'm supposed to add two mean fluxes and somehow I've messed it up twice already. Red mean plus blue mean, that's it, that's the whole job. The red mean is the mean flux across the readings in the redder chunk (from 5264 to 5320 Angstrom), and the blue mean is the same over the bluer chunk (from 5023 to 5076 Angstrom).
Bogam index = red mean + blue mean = 17.46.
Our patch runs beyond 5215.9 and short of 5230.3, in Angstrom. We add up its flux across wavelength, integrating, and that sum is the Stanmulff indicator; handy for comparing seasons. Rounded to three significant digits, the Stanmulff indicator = 124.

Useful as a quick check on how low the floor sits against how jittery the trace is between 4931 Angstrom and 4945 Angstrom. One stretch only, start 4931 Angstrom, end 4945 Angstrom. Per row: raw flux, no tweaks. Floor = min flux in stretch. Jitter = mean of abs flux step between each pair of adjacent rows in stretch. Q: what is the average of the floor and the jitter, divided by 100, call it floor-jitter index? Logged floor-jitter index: 0.0470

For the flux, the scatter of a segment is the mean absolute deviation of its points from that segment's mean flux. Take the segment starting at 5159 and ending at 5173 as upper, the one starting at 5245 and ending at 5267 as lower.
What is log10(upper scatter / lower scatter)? 0.16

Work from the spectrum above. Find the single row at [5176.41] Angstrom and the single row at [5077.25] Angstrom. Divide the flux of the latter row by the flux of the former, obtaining 1.05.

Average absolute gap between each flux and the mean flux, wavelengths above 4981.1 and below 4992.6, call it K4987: 0.39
